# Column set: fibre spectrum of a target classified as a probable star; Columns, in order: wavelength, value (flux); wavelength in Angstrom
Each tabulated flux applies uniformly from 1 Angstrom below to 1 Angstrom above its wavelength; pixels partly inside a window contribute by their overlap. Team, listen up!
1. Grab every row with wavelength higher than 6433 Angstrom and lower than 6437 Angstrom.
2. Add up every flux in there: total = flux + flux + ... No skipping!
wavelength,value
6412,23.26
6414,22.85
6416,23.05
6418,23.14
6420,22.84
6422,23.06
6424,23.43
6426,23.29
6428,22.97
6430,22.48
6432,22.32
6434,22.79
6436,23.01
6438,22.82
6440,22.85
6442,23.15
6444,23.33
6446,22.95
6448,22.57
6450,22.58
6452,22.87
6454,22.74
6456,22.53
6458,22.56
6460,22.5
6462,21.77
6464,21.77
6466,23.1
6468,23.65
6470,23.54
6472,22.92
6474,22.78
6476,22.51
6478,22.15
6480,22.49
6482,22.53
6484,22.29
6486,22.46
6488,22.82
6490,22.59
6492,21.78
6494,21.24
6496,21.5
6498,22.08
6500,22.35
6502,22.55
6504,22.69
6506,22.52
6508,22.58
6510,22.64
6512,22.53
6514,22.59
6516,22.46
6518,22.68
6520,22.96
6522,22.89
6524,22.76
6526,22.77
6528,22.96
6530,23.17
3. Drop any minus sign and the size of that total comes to 45.8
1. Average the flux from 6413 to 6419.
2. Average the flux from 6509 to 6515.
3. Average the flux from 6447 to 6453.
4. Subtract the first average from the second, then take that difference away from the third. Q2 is 23.1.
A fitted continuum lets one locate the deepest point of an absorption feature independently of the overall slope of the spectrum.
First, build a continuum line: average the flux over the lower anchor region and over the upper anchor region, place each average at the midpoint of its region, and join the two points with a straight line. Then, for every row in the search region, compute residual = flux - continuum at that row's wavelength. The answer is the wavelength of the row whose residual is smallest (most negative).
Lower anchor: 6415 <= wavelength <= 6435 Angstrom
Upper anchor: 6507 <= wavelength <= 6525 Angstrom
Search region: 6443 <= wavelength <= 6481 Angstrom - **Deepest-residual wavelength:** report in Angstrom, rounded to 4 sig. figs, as 6462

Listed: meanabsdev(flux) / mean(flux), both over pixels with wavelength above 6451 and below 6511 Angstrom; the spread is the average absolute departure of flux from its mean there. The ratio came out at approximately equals 0.016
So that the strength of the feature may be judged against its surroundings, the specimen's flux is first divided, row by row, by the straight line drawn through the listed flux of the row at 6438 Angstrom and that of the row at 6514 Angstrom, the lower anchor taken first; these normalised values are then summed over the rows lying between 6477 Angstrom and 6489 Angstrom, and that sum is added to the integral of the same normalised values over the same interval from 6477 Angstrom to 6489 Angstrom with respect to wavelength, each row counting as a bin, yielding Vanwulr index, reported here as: 17.8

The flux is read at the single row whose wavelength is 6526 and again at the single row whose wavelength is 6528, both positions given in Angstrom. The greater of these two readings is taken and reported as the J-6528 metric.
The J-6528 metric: 23.0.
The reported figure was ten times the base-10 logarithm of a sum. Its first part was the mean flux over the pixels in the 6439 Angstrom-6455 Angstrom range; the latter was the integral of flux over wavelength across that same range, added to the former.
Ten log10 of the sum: 25.9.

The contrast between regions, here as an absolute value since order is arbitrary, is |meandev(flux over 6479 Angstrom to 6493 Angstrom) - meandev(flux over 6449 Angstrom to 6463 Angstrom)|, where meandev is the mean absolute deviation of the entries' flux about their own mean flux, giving 0.01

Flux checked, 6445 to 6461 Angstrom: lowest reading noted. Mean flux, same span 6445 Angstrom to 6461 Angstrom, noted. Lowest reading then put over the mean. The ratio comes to 0.993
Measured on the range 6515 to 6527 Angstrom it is 0.987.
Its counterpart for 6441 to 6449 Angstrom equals 0.981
